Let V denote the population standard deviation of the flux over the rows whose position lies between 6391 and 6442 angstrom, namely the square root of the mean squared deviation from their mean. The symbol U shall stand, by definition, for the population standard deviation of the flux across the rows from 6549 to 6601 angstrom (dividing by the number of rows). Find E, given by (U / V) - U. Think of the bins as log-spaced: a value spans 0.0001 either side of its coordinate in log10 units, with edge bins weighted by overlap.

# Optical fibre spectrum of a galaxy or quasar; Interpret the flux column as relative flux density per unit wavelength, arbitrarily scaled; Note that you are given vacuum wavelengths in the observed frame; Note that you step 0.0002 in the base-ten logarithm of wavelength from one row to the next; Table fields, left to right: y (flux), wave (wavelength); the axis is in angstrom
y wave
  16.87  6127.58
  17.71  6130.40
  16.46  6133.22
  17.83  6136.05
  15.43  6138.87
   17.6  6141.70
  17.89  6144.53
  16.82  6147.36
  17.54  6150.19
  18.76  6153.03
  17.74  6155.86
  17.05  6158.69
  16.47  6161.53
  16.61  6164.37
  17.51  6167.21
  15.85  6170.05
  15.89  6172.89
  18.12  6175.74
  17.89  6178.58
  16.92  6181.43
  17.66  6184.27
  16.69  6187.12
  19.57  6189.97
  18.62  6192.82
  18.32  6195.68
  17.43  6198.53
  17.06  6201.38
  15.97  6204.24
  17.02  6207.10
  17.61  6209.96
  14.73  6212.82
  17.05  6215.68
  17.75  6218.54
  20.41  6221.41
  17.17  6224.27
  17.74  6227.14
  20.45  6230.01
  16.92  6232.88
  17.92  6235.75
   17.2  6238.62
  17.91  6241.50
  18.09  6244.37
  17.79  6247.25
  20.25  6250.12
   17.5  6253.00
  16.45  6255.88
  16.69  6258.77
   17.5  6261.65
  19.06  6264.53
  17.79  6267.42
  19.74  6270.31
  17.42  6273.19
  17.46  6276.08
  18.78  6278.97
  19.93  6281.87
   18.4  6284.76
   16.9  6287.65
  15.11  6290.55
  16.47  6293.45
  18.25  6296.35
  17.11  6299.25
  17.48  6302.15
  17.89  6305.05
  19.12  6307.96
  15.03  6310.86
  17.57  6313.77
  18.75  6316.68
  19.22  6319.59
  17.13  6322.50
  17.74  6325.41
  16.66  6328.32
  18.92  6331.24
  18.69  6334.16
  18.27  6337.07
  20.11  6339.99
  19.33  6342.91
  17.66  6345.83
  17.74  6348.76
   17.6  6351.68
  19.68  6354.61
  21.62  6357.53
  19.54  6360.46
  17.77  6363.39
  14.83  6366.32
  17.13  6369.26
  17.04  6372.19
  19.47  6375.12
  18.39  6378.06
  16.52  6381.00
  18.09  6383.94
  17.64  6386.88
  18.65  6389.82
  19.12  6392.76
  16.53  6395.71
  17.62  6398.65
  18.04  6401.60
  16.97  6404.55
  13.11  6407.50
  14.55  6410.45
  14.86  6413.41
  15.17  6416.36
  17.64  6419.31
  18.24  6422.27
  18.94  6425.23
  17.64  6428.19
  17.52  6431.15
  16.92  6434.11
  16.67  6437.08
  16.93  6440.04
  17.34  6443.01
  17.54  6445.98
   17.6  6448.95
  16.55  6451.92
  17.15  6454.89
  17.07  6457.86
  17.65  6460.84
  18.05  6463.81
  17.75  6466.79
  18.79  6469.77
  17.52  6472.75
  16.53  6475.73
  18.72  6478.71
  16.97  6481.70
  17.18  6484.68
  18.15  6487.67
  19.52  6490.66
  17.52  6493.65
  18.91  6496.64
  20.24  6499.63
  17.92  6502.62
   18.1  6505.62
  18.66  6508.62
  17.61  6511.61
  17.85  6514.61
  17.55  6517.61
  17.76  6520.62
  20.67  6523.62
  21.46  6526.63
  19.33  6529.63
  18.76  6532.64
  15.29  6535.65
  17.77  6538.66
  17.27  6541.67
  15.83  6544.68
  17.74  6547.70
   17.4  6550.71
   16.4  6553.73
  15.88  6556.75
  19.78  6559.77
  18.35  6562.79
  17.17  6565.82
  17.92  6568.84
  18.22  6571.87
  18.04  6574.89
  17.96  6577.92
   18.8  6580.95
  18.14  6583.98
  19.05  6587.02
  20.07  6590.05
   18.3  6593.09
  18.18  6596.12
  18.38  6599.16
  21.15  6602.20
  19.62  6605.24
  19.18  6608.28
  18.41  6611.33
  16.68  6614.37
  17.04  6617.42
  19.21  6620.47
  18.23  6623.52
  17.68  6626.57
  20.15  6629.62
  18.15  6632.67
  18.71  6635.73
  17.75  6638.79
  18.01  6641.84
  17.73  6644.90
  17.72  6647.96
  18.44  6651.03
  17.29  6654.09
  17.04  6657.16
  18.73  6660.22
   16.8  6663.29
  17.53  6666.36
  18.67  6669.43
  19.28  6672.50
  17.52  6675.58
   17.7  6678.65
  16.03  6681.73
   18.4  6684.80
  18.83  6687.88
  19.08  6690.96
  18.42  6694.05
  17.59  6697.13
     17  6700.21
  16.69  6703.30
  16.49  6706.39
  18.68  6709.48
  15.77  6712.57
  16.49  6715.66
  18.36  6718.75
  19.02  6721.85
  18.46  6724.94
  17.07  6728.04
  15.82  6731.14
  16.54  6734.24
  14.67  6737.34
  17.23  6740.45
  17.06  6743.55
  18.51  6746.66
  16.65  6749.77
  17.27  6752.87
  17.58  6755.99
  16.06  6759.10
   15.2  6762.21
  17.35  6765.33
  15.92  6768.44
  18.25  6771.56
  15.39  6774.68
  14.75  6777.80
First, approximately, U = 1.02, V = 1.6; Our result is -0.4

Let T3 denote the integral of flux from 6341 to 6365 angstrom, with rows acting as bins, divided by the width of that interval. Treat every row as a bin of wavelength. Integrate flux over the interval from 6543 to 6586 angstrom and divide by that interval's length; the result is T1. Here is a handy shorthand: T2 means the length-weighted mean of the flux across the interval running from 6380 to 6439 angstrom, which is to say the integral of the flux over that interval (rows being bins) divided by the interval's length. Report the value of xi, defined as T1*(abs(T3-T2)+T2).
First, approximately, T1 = 17.7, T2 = 17.0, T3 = 18.9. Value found 334.0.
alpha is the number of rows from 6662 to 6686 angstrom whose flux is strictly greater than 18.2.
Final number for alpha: 3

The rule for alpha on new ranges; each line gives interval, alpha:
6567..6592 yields 4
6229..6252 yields 2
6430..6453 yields 0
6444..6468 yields 0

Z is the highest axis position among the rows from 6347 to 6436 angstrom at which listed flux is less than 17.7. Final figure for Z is 6434.11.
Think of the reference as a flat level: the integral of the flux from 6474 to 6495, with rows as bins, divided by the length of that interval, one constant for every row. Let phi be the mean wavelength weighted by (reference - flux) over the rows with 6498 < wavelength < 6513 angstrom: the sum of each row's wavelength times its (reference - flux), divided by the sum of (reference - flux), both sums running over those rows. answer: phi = 6501.8 angstrom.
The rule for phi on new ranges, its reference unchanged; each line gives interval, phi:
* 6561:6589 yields 6581.2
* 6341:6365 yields 6355.2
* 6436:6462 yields 6447.4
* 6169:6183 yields 6173.0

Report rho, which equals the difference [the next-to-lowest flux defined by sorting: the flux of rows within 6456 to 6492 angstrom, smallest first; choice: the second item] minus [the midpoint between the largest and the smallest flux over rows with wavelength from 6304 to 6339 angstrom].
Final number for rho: -0.2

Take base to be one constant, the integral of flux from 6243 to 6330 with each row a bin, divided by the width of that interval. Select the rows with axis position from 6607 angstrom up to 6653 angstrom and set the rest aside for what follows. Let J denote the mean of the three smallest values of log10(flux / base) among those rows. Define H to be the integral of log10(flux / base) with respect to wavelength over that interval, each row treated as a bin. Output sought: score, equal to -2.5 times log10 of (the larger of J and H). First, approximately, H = 0.44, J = -0.02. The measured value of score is 0.89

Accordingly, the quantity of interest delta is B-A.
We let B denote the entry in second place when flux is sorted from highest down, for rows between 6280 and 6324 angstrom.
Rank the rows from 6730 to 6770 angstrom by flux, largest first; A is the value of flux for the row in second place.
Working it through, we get 1.6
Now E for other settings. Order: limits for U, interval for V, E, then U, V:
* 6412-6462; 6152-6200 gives 0.0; 0.96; 1.0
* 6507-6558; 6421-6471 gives 0.8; 1.57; 0.7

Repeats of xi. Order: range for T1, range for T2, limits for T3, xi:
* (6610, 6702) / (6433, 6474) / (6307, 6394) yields 326.7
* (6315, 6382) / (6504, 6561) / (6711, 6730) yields 335.8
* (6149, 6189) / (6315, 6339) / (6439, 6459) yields 331.2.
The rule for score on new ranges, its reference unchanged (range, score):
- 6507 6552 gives 1.53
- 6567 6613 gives -0.04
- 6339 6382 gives 0.84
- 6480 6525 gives 0.67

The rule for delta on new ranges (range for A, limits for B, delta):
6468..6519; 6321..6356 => 0.2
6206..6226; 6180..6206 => 0.9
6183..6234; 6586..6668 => -0.3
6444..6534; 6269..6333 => -0.9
